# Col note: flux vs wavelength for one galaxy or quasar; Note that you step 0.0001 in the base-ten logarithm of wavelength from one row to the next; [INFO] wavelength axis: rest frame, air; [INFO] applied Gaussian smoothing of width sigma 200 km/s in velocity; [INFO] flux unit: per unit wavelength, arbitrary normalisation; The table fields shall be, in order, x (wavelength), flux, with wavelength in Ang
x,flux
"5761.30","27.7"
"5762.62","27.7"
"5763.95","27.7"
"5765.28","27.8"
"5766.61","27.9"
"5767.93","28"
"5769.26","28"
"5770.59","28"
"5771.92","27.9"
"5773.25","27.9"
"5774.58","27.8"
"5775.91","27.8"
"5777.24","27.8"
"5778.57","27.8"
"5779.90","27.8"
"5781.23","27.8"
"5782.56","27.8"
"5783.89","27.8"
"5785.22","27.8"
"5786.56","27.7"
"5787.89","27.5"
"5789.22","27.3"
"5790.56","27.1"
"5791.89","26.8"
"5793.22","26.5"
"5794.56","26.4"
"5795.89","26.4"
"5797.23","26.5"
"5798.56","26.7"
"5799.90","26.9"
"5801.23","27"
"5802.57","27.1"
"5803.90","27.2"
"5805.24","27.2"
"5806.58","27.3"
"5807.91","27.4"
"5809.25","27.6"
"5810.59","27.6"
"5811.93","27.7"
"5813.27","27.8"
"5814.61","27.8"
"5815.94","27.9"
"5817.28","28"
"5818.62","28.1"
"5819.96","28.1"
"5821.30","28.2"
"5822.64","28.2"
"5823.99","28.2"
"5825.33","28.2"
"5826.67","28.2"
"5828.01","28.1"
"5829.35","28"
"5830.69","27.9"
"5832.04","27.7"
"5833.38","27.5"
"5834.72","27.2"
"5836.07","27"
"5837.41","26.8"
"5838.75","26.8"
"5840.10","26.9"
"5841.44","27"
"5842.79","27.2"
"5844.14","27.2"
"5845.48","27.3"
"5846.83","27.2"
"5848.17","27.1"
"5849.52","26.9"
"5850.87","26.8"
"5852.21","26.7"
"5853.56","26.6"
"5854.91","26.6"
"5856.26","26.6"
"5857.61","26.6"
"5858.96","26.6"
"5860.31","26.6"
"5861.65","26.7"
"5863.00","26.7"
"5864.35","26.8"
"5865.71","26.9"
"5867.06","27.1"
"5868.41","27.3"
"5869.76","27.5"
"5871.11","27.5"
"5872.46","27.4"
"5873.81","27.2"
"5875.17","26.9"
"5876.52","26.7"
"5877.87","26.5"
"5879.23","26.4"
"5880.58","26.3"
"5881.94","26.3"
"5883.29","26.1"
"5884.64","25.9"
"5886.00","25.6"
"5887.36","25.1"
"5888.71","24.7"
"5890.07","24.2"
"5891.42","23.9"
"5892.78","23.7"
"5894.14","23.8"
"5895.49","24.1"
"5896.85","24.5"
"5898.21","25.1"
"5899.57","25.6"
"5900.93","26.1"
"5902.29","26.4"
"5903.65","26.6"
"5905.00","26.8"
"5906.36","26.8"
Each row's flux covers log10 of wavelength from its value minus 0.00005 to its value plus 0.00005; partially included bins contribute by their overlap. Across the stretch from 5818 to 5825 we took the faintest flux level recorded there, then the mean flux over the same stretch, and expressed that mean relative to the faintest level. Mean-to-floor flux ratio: 1.00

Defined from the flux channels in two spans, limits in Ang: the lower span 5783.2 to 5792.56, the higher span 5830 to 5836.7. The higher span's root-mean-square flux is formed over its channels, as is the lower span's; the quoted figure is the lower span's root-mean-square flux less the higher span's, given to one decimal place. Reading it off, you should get 0.0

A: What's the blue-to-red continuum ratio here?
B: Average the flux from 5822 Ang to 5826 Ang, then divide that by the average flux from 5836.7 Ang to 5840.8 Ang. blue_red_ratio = 1.05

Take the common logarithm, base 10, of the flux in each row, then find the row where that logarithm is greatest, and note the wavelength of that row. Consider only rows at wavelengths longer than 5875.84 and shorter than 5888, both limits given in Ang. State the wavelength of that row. 5876.52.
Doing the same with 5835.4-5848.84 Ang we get 5845.48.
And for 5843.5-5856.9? 5845.48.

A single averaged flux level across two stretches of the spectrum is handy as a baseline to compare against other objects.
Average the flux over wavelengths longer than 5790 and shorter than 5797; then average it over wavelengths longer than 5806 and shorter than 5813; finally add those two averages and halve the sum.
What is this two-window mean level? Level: 27.1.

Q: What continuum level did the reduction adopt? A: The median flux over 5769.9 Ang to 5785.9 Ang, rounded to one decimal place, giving 27.8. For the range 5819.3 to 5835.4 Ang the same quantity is 28.1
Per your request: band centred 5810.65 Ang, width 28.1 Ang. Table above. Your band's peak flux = 28.2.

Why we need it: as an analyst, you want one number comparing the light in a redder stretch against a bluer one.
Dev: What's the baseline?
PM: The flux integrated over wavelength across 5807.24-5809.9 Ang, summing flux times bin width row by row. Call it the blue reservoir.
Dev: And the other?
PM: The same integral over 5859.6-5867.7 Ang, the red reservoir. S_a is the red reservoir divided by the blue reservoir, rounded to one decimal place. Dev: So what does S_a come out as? 3.0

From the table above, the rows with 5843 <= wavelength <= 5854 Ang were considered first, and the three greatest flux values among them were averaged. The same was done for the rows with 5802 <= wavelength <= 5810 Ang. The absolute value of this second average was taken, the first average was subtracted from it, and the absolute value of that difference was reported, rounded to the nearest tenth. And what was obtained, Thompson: 0.2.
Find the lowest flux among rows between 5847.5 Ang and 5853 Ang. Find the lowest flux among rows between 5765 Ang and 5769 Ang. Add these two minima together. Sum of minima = 54.5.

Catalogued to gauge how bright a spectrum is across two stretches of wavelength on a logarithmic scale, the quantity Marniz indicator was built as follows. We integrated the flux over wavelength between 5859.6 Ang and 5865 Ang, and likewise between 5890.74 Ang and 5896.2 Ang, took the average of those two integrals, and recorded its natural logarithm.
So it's 4.92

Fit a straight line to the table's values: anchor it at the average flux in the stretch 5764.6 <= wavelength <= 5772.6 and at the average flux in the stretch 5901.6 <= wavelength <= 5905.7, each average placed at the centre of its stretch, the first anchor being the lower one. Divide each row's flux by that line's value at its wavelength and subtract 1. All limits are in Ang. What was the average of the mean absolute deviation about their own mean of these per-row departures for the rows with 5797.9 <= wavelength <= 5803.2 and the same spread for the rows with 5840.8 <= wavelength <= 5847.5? 0.0040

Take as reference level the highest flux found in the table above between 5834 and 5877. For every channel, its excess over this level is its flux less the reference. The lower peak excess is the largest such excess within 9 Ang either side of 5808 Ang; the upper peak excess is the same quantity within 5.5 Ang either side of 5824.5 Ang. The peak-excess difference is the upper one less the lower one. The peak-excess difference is 0.30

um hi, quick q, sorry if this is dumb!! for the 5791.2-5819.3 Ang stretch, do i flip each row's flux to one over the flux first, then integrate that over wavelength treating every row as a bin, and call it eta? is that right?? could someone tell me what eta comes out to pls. 1.03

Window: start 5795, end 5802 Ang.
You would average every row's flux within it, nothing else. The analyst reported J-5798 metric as 26.7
